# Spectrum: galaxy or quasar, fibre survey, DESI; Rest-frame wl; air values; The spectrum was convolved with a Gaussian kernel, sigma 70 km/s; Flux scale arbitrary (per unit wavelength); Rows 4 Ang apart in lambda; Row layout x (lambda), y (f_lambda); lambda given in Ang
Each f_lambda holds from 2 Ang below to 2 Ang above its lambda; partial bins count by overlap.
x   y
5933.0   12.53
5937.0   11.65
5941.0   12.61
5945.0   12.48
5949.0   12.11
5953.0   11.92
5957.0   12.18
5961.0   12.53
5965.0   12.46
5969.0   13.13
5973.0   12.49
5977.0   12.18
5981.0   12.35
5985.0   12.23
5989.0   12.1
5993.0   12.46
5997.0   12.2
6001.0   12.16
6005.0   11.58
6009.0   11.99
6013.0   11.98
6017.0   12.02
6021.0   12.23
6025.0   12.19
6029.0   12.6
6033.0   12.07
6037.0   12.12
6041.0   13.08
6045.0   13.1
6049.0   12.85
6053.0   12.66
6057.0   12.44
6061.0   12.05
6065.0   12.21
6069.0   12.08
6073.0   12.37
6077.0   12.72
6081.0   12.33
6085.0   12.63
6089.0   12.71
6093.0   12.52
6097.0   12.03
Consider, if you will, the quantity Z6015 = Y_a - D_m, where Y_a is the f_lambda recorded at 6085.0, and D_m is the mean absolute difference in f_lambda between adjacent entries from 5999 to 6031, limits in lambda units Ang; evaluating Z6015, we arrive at 12.4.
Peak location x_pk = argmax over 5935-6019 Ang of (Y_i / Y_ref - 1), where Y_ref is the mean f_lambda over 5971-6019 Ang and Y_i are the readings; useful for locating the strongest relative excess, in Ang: 5969.0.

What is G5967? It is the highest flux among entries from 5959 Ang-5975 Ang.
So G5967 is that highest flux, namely 13.13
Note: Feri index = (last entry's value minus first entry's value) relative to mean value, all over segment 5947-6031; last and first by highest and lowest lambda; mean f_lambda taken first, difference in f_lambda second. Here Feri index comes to 0.040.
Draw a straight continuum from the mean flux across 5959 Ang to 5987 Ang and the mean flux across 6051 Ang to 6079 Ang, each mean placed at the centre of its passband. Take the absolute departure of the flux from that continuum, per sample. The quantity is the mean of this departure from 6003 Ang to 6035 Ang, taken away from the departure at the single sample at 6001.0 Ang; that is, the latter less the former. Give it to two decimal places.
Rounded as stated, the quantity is -0.10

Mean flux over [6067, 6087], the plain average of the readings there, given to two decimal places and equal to 12.43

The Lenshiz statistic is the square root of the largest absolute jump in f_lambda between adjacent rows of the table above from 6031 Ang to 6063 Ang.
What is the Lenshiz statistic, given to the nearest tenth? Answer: 1.0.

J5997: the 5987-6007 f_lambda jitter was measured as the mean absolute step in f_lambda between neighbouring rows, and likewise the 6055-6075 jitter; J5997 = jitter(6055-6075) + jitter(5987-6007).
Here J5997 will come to 0.55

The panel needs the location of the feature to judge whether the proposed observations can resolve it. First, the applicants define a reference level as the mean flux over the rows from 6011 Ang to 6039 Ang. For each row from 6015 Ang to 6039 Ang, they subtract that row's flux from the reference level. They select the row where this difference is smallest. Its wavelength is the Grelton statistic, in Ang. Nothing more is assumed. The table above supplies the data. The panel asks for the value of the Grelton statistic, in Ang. 6029.0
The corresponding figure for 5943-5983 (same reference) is 5969.0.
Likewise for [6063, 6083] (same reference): 6077.0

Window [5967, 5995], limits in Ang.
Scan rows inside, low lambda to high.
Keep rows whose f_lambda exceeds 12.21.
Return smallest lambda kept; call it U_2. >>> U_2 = 5969.0 Ang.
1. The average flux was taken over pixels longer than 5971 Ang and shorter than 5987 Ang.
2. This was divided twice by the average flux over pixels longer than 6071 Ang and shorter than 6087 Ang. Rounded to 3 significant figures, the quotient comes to 0.0786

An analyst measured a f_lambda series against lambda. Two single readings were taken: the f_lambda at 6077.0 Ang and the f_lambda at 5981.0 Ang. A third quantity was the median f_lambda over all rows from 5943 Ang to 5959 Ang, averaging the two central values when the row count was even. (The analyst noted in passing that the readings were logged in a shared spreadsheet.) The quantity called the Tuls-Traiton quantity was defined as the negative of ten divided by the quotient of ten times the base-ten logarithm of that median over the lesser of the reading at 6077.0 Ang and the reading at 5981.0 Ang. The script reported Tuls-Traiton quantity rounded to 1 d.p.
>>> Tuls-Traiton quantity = -11.4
